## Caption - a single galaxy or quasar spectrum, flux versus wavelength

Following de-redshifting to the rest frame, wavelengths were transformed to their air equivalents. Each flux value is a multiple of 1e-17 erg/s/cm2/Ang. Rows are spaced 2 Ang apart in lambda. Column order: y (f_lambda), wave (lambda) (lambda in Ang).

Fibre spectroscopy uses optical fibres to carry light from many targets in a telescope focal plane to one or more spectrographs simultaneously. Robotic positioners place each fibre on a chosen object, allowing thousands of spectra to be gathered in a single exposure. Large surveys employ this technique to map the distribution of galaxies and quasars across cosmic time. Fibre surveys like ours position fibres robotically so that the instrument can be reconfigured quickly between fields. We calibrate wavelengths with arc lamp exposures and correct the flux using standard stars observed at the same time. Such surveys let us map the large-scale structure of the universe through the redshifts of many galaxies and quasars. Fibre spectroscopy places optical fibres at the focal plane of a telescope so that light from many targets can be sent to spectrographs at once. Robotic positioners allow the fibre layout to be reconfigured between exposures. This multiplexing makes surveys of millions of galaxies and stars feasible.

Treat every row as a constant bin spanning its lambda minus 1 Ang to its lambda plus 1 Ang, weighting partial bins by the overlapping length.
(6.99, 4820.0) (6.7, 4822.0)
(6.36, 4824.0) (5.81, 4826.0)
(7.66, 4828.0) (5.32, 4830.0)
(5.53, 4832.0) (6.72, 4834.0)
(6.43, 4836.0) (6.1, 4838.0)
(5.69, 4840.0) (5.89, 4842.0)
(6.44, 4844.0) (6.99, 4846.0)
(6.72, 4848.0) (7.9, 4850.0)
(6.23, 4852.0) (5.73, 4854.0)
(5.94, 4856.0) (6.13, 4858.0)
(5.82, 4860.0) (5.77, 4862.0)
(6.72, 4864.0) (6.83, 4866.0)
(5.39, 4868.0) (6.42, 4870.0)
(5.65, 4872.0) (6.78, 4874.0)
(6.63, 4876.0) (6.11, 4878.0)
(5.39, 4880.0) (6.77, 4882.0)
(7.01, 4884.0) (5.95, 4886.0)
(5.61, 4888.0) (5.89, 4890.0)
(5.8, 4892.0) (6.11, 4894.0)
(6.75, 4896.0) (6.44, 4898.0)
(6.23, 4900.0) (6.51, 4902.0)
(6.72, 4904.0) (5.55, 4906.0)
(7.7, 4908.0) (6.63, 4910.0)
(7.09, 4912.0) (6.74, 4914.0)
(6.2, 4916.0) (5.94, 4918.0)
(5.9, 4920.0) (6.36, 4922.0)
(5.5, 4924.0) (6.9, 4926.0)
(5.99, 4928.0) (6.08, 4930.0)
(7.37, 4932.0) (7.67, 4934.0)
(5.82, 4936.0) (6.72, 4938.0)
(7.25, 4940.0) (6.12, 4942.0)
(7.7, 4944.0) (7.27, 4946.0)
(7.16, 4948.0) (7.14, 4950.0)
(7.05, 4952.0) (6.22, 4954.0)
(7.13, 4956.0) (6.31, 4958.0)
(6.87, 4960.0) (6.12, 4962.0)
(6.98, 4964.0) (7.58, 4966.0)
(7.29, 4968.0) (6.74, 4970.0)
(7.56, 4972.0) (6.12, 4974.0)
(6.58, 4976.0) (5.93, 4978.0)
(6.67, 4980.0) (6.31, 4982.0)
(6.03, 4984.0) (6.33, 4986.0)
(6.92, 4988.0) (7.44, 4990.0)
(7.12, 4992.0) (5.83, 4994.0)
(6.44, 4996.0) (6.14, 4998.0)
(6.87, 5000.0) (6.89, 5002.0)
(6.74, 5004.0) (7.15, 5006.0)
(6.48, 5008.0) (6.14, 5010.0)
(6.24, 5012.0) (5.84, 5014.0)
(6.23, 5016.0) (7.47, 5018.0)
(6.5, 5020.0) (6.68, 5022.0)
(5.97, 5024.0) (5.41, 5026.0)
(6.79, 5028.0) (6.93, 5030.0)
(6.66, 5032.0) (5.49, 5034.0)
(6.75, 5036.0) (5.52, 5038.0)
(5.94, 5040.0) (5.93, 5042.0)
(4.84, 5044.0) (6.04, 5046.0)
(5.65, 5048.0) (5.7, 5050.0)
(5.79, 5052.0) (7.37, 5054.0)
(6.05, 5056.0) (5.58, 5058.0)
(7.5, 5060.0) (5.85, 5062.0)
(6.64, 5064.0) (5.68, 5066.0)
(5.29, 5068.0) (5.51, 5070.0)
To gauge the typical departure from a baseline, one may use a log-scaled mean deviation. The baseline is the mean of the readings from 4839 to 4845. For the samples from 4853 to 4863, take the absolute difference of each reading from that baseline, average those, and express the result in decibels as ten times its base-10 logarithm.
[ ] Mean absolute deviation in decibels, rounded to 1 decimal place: -7.5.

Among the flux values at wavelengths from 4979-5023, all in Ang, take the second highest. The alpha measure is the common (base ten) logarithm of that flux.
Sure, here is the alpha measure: 0.872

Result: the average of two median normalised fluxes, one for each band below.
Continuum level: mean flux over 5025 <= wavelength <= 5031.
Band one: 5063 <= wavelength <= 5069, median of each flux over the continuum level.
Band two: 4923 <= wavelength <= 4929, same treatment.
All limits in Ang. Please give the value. 0.915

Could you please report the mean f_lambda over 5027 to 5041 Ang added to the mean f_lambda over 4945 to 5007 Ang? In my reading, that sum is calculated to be 13.04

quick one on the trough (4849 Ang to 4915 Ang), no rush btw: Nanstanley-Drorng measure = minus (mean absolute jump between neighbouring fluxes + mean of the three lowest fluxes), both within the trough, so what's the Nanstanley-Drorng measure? -6.08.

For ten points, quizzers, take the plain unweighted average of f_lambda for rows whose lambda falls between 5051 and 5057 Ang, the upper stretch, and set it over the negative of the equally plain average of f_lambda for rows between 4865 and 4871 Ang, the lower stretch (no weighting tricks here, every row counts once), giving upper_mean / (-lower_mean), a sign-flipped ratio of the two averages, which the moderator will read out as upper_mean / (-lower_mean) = -1.03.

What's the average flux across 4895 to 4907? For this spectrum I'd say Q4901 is 6.37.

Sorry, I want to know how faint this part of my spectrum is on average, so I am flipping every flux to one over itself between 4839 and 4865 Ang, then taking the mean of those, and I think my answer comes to 0.160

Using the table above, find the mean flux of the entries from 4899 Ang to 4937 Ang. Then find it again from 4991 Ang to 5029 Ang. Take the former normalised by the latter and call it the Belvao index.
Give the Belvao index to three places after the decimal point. 1.000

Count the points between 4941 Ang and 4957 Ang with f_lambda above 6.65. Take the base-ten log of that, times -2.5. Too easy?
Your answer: -1.9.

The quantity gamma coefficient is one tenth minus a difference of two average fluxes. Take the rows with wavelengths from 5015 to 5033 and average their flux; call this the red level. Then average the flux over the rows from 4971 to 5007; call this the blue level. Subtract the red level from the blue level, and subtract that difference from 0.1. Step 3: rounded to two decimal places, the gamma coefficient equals 0.00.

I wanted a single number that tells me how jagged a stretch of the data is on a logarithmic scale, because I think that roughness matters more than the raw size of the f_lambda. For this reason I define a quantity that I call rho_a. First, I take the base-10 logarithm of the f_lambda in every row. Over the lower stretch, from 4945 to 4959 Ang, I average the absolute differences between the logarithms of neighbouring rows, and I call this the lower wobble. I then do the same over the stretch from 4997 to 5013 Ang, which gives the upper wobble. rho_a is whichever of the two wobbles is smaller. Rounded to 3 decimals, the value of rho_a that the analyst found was 0.023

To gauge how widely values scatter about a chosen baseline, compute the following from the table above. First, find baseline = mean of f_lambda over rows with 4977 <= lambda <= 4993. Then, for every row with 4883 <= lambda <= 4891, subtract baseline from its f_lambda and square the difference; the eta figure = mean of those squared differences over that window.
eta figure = 0.51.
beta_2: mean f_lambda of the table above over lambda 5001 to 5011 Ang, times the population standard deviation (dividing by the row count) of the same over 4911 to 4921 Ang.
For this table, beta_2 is 3.1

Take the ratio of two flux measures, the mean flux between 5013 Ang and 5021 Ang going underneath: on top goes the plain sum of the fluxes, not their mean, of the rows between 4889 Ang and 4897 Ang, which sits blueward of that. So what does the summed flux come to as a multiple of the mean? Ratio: 3.8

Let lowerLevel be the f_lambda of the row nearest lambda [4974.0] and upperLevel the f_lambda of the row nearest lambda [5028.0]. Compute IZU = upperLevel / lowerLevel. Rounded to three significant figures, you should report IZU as 1.11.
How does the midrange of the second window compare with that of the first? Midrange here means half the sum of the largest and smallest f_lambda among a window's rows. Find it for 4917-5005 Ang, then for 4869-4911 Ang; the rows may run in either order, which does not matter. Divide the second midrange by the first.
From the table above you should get 0.99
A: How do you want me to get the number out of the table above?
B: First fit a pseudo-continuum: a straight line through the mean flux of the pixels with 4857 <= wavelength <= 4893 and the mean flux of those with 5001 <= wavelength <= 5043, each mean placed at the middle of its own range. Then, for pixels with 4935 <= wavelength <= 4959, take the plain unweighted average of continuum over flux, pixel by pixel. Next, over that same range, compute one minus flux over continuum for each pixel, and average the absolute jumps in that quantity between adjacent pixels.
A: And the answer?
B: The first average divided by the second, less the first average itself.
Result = 7.7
